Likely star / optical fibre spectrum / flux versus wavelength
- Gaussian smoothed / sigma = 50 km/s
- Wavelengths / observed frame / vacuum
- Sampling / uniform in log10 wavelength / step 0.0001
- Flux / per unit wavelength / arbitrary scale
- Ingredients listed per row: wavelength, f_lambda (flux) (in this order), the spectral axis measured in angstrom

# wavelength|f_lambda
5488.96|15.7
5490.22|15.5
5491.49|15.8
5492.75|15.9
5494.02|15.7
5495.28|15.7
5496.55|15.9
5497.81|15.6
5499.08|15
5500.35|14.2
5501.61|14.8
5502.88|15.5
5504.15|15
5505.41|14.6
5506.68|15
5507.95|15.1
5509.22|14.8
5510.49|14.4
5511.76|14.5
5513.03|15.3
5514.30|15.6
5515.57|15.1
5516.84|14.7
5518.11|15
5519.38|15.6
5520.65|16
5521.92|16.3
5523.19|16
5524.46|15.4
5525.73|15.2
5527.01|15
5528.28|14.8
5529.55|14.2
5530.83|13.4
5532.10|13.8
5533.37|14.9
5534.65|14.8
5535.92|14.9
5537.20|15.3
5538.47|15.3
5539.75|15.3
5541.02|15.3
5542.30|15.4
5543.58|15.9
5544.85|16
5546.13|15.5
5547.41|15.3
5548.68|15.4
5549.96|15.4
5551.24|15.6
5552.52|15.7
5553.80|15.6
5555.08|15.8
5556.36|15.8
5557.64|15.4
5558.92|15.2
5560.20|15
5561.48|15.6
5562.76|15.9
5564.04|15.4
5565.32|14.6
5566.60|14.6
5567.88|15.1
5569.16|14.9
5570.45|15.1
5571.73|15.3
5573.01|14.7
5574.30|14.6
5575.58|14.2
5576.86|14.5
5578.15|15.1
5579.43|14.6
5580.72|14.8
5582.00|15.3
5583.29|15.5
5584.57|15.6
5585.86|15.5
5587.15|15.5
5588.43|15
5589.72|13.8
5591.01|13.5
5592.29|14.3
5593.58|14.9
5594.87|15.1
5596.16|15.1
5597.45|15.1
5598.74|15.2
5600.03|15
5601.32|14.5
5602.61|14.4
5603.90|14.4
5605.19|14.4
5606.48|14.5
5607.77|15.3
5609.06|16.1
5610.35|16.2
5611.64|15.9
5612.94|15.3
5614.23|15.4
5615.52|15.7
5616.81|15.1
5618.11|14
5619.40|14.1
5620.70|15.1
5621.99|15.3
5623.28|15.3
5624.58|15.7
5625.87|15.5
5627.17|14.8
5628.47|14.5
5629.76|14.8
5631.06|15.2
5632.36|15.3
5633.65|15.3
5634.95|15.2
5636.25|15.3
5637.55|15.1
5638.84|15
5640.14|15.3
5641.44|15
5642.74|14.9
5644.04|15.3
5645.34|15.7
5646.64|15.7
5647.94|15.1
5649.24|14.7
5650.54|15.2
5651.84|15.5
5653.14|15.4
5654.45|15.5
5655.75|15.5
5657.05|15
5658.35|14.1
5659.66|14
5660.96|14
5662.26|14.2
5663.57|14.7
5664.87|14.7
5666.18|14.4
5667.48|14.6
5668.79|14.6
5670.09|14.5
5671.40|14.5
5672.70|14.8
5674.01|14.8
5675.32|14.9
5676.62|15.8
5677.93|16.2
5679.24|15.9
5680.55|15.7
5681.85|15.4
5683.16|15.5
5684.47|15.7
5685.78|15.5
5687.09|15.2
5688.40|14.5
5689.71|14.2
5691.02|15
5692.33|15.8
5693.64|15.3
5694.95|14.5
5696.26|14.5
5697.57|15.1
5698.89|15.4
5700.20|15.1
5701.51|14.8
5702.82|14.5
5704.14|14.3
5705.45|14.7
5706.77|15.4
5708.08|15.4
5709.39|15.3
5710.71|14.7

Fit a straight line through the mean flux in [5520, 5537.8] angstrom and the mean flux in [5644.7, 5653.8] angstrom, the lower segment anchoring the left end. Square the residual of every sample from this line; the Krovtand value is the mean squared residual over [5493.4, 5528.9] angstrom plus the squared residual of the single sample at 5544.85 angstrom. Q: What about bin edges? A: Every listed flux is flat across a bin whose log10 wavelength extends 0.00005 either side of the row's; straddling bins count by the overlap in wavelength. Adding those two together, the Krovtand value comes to 1.2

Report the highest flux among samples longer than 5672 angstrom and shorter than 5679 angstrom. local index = 16.2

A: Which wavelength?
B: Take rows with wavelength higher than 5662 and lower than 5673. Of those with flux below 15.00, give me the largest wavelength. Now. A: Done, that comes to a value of 5672.70 angstrom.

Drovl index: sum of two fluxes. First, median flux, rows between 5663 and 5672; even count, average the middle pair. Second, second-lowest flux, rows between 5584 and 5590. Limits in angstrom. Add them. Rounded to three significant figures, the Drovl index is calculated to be 29.6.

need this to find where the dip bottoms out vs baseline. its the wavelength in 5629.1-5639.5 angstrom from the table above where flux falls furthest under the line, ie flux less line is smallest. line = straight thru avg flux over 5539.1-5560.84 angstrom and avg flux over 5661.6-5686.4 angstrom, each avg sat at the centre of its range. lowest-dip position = 5629.76 angstrom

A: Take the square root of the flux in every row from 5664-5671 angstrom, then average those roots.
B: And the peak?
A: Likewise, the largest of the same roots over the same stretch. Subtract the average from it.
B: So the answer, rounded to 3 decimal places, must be 0.018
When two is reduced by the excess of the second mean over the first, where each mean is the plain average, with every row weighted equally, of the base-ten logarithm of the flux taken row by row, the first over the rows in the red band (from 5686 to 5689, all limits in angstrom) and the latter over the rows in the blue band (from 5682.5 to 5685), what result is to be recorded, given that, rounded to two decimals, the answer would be 1.98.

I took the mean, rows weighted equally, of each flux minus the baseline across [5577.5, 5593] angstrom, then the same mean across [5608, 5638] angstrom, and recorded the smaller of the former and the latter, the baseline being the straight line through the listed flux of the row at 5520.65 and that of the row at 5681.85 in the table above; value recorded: -0.885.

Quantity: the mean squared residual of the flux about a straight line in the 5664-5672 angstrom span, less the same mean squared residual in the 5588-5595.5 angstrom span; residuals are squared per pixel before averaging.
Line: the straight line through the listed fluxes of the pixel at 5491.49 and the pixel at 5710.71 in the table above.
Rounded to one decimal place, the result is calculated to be -1.0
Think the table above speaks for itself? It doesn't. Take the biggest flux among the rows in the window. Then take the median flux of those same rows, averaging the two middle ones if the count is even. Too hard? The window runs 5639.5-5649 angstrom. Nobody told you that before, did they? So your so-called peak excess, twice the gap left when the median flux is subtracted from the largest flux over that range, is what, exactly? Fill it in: 0.80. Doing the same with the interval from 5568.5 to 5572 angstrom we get 0.40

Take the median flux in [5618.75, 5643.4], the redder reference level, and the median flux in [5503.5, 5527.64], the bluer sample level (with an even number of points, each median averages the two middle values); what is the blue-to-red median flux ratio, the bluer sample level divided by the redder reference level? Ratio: 0.99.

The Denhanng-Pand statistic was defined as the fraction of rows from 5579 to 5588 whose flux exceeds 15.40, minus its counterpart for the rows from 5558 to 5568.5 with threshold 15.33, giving 0.2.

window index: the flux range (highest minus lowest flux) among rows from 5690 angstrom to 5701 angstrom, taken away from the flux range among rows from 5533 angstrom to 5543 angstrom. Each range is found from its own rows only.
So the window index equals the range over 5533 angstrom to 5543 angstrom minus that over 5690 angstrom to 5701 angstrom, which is -0.7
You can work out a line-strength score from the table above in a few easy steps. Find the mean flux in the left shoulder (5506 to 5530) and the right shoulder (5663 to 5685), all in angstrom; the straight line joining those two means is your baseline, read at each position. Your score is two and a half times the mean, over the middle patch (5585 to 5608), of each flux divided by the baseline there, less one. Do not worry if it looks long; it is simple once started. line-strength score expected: -0.063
